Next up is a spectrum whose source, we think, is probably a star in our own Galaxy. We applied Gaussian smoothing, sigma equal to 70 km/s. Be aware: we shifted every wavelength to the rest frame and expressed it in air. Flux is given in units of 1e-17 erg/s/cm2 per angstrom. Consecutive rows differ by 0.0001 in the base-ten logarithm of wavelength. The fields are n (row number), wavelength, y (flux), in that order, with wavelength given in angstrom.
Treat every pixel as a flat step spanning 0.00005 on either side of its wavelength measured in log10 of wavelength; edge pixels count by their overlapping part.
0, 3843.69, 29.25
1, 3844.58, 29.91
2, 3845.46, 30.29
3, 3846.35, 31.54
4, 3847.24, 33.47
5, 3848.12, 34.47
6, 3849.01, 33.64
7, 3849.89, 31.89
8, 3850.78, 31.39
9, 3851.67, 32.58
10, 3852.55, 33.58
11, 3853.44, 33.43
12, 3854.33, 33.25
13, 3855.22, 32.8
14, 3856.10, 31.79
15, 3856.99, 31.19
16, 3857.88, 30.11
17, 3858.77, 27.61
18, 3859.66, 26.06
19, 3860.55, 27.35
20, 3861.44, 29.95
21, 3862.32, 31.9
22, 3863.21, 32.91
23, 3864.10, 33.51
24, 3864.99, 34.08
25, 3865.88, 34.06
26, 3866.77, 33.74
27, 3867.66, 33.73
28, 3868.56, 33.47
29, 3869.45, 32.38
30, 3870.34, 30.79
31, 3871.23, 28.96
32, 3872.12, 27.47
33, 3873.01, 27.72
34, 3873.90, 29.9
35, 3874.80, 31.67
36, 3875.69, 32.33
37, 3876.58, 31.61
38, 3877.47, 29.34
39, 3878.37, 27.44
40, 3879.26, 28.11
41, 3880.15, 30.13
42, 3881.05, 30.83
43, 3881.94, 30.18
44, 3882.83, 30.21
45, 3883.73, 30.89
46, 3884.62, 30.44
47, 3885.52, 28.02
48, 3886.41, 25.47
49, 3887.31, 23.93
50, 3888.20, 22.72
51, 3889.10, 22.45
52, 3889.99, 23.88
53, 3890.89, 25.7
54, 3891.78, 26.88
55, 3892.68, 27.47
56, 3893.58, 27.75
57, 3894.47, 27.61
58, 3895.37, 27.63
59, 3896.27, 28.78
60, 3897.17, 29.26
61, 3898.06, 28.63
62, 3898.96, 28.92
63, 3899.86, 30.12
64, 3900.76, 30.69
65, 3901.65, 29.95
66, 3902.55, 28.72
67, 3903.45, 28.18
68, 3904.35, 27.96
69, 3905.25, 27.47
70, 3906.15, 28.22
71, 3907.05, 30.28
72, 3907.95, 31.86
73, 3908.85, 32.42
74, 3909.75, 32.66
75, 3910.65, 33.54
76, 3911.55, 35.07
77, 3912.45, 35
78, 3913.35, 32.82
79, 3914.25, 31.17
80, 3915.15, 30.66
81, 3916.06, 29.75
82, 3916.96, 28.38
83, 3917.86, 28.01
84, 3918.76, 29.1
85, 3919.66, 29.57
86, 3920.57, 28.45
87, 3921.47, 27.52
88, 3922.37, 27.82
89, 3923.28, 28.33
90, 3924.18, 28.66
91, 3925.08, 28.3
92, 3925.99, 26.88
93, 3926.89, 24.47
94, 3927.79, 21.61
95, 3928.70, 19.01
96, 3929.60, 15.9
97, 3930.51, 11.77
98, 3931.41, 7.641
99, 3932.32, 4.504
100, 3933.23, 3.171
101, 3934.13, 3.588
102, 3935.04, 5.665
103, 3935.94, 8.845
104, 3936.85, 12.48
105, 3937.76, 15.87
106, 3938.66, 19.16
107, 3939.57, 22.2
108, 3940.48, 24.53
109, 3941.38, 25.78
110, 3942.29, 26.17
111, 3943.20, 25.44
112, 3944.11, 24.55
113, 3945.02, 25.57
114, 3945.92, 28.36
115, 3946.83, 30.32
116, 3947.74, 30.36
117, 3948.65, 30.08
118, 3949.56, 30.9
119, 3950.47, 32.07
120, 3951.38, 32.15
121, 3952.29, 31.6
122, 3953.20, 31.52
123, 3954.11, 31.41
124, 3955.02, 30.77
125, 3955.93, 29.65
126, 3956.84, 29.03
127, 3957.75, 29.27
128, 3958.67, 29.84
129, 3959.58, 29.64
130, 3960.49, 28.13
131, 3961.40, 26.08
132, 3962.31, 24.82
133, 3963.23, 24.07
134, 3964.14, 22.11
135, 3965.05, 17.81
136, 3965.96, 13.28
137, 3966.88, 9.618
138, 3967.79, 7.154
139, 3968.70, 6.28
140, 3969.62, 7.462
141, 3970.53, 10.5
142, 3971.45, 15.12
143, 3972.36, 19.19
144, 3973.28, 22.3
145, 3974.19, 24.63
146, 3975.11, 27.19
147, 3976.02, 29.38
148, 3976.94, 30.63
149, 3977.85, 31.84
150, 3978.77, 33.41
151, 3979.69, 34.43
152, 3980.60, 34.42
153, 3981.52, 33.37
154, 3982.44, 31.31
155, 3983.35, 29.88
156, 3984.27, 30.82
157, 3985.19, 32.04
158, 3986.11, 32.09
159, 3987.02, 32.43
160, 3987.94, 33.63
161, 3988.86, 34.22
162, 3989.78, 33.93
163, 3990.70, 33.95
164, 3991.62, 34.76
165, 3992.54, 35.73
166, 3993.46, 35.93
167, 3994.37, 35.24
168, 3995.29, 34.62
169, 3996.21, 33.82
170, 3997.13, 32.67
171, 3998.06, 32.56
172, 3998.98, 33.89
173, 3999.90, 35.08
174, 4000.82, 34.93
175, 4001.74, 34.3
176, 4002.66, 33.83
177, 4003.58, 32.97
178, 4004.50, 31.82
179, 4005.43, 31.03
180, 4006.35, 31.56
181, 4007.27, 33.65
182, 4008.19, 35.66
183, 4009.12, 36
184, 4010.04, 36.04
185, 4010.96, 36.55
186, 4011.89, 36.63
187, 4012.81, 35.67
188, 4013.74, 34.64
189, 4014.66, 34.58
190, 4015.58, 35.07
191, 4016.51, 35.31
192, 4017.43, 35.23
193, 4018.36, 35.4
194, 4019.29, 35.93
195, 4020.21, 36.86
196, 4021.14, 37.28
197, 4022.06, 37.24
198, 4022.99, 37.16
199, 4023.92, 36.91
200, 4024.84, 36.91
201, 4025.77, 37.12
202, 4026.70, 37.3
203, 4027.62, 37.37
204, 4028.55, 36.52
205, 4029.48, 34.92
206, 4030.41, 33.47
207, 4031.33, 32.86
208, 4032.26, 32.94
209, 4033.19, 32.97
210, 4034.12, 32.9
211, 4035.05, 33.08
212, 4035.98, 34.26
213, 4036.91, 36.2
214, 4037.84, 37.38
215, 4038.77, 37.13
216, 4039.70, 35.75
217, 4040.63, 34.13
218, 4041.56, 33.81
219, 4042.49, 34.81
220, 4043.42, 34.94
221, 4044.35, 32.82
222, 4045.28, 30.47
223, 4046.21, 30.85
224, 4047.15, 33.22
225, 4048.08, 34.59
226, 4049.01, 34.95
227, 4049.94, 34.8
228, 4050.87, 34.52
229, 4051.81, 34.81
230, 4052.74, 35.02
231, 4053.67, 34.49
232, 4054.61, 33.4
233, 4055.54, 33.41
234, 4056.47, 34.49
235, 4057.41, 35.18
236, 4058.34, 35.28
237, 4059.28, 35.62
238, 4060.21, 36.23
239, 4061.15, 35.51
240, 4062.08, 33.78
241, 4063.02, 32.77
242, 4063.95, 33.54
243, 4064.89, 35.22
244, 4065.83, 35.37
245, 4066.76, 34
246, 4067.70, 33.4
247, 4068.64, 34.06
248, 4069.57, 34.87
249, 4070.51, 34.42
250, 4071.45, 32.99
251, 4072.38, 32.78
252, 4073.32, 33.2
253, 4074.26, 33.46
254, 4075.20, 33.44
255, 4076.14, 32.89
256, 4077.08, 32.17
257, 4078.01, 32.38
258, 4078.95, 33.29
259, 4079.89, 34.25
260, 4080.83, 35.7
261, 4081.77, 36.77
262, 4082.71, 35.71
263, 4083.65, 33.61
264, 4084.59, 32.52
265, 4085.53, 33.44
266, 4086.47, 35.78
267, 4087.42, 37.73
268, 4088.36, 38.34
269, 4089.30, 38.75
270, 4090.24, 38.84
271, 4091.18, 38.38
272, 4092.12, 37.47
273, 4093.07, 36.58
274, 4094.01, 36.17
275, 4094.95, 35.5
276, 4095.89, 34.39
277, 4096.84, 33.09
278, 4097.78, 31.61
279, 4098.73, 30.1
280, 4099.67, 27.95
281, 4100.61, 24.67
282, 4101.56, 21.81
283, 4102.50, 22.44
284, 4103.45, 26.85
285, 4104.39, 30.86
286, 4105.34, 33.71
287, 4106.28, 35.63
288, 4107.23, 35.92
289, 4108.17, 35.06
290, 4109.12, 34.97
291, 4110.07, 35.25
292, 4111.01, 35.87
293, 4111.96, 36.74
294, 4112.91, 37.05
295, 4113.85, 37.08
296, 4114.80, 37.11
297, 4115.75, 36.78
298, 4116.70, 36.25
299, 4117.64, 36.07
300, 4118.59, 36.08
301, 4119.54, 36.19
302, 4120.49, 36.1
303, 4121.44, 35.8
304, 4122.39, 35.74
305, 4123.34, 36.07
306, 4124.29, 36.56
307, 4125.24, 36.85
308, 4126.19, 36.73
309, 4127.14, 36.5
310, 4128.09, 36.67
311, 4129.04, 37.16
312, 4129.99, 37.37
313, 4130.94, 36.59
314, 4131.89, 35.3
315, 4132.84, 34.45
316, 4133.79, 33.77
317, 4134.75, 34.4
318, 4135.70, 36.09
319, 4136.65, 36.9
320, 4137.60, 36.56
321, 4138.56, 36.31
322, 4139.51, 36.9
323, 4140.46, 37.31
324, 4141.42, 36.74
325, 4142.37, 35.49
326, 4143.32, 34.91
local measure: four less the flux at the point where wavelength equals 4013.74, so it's -30.6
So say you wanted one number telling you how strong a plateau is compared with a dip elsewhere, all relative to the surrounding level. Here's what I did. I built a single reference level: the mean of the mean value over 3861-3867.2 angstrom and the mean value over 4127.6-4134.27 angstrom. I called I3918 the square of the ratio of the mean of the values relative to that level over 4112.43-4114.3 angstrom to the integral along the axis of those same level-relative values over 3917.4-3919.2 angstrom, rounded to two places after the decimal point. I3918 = 0.52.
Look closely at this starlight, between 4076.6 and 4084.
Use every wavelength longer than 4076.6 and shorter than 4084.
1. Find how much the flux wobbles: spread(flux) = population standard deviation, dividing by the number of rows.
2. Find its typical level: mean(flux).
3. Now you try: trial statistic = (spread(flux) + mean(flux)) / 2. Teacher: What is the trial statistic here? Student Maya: 17.9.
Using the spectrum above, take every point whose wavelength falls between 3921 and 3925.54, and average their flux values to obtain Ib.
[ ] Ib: 28.1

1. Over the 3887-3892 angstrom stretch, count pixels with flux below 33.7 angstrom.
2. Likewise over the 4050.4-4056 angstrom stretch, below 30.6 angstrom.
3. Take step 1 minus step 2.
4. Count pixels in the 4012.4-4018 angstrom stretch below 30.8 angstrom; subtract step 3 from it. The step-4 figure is -6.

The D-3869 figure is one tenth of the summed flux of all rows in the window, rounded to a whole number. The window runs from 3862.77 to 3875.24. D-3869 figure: 44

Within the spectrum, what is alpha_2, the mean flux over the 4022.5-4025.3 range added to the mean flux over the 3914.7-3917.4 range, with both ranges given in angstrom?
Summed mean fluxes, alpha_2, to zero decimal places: 67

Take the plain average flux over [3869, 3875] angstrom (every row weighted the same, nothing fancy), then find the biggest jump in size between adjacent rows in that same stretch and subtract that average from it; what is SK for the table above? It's -28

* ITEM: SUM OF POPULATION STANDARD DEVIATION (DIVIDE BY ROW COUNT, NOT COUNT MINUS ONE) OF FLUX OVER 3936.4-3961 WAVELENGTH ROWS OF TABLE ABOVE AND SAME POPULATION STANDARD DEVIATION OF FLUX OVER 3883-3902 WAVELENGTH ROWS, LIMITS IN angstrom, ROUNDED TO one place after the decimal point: 7.4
